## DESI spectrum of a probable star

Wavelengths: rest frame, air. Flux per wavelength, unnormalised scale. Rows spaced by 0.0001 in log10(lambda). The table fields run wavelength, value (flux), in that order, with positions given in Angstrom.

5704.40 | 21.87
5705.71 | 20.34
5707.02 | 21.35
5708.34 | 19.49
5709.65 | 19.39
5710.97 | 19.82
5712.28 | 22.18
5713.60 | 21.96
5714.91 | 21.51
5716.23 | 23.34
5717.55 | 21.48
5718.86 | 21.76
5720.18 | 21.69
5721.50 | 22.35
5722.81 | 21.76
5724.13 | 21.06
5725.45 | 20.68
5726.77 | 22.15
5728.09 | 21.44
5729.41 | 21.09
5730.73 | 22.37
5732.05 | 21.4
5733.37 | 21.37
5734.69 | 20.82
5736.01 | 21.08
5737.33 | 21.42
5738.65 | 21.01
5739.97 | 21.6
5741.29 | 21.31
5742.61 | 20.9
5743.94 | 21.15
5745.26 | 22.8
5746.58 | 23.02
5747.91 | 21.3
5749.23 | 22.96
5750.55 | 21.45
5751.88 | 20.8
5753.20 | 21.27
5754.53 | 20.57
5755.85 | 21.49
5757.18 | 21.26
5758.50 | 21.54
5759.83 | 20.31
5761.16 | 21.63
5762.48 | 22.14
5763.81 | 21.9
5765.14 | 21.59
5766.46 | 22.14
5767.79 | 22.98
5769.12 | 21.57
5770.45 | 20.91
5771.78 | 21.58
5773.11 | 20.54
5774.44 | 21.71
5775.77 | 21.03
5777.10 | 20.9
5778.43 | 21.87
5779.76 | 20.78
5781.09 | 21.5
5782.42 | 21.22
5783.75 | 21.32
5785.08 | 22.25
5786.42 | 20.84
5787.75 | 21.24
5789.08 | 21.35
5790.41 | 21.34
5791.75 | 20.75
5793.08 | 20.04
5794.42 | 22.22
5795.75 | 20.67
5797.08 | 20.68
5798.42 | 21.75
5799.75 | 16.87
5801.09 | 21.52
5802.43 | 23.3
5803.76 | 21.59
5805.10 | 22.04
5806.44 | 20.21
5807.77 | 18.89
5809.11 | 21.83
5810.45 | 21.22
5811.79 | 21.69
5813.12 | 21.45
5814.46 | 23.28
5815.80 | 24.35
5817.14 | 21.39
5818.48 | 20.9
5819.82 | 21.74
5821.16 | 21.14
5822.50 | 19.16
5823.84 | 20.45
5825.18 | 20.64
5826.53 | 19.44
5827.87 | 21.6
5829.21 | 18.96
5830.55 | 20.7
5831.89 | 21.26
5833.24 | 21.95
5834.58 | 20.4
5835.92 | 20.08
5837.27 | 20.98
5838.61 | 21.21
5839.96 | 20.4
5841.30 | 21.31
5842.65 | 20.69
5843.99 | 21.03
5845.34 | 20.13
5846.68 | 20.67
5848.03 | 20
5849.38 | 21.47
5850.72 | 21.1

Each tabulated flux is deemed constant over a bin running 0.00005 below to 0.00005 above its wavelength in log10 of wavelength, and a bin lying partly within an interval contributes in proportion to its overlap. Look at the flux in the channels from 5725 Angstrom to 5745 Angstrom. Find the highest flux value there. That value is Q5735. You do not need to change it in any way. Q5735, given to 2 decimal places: 22.37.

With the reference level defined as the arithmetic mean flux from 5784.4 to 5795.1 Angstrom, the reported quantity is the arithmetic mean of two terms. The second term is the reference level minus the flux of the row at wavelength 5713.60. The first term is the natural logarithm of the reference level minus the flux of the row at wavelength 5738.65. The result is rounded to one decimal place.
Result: -1.1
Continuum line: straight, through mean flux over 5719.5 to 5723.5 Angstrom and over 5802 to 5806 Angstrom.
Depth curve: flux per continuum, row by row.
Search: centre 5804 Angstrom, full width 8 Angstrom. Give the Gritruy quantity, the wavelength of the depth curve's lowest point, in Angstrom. 5807.77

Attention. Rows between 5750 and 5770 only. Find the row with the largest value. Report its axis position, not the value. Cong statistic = 5767.79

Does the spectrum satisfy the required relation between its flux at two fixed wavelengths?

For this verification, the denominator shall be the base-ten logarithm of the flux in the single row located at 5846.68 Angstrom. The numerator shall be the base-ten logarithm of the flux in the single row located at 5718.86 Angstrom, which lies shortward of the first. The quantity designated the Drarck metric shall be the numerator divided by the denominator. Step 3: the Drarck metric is 1.02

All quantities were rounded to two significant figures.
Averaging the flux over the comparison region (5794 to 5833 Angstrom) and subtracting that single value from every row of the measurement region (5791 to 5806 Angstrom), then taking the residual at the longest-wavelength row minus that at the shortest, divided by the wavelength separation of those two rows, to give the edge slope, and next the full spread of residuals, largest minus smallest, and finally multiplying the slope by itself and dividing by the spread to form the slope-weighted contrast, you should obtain 0.0015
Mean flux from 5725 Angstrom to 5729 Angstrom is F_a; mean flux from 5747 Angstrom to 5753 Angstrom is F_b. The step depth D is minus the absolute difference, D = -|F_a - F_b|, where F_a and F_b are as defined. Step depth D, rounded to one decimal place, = -0.2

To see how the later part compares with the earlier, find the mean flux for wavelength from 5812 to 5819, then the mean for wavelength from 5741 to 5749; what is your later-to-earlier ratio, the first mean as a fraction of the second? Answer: 1.02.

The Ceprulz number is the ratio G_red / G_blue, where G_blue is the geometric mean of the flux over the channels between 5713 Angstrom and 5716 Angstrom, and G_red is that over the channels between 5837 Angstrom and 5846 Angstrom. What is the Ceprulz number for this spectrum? 0.96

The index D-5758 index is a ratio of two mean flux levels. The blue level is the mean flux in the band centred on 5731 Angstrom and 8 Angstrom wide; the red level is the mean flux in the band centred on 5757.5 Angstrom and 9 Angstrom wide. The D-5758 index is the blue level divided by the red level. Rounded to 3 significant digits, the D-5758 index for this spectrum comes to 1.01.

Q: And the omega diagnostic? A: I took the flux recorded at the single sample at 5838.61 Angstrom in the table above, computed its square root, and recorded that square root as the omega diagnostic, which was 4.61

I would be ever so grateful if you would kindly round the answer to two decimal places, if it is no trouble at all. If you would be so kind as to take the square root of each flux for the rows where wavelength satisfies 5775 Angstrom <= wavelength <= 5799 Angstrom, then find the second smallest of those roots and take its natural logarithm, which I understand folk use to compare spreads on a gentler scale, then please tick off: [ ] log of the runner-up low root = 1.51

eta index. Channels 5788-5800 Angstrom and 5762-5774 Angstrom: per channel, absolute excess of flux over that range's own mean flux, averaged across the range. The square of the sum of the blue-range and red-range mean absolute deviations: 2.2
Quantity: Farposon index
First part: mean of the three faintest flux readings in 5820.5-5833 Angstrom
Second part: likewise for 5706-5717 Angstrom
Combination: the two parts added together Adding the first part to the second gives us 38.8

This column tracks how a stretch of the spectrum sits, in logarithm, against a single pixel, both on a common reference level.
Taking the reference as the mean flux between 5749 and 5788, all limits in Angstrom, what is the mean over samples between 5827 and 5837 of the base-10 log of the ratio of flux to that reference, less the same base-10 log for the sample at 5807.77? 0.039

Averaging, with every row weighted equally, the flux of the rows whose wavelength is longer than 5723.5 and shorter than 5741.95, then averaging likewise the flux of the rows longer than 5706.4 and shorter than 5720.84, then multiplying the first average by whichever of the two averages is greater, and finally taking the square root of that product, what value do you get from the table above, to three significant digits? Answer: 21.3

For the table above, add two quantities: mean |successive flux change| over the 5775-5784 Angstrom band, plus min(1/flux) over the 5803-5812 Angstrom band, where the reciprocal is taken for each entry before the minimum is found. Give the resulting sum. 0.6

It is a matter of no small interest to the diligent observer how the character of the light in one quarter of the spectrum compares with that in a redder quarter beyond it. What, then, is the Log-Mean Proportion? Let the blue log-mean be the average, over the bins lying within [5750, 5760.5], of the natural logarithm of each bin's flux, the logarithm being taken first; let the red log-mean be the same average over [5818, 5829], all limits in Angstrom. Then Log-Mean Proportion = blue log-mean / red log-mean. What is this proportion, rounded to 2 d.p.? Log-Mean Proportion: 1.01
